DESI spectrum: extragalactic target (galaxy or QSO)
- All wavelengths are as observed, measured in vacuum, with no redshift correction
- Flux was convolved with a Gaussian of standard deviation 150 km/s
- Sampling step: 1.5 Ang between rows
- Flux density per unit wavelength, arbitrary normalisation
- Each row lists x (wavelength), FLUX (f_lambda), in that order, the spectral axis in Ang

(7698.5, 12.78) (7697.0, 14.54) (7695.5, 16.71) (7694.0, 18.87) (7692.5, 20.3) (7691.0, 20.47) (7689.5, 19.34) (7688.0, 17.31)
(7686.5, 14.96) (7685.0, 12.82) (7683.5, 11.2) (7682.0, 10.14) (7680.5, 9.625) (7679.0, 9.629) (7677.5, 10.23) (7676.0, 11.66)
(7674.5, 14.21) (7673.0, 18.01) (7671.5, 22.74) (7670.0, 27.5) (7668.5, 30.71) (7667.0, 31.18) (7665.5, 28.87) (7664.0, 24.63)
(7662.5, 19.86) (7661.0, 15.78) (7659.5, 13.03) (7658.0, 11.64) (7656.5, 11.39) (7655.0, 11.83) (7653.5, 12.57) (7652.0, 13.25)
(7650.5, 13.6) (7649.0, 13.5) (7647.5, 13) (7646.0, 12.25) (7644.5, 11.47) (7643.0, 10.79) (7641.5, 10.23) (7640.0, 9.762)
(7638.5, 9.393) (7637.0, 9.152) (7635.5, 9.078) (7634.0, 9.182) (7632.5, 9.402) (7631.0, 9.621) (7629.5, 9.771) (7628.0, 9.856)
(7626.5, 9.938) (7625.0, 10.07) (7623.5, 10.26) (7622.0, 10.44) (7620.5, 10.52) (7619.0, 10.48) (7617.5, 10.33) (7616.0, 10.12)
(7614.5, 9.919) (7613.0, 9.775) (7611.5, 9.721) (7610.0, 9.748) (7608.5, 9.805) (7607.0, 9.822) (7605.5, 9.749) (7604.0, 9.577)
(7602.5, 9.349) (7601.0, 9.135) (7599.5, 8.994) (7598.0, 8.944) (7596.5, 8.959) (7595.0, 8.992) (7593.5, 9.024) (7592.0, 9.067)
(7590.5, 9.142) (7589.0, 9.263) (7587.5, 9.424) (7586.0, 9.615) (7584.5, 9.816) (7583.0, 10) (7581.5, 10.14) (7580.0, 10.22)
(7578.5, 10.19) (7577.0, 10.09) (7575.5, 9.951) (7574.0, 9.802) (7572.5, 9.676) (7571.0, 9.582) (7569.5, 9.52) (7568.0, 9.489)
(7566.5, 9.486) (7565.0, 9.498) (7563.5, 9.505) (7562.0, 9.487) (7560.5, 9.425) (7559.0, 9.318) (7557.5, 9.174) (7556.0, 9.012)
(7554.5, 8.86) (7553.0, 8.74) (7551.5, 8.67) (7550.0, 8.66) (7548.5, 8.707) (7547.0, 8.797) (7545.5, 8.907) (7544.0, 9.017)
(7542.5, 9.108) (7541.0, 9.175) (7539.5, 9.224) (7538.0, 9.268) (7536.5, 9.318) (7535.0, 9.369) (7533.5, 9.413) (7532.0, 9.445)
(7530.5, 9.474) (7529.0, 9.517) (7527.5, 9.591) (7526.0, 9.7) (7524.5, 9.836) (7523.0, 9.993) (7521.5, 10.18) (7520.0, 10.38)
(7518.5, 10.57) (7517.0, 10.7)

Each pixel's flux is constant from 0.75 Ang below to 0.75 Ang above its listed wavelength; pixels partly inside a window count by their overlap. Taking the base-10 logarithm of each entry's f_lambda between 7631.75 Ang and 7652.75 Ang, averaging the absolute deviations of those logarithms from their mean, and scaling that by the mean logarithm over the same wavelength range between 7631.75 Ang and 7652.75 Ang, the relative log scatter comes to 0.059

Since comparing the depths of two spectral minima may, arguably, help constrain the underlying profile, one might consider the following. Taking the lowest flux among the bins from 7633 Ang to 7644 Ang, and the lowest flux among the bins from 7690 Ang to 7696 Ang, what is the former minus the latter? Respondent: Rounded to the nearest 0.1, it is -7.6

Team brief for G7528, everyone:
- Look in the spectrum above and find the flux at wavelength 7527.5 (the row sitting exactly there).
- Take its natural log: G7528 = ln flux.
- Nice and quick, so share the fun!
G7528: 2.26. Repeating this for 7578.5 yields 2.32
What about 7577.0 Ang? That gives 2.31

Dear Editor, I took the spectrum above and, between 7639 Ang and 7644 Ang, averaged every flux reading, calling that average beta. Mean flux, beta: 10.3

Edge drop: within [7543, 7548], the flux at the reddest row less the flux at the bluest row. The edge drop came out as -0.22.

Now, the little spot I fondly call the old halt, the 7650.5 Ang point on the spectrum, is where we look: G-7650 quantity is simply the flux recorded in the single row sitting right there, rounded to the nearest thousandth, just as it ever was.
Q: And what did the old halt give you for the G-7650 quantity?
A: 13.600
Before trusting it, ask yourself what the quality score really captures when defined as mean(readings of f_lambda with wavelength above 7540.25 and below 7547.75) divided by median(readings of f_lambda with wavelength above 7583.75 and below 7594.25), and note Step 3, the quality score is 0.97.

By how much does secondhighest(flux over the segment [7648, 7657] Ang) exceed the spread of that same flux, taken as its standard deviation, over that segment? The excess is 13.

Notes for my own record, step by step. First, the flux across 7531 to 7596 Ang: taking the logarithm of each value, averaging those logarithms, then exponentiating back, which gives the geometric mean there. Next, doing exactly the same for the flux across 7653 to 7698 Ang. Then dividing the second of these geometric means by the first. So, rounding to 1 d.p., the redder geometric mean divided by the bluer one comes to 1.7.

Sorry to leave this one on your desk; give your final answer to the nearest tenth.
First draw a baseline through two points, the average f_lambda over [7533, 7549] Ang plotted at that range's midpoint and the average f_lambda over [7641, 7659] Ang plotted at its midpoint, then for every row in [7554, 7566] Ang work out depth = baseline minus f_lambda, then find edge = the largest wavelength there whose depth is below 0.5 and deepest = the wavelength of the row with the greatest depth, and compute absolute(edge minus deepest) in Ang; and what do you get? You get 10.5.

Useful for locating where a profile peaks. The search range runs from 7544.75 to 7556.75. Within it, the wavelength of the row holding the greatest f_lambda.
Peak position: 7556.0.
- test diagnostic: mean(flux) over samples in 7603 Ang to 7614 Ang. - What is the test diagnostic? 9.7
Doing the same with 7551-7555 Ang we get 8.8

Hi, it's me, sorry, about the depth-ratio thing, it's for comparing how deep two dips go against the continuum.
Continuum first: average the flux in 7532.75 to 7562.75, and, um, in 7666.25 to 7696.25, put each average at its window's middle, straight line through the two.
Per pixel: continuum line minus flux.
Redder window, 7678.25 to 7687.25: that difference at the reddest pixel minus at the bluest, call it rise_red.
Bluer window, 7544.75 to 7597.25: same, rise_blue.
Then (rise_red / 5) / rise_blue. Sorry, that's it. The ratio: -0.31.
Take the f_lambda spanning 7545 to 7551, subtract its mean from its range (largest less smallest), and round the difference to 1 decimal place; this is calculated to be -8.5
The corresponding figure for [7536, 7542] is -9.1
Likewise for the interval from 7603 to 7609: -9.5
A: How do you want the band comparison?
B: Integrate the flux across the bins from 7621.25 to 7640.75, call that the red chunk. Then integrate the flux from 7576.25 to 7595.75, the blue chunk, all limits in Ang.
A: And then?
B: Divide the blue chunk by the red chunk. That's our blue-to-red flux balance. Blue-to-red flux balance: 1.0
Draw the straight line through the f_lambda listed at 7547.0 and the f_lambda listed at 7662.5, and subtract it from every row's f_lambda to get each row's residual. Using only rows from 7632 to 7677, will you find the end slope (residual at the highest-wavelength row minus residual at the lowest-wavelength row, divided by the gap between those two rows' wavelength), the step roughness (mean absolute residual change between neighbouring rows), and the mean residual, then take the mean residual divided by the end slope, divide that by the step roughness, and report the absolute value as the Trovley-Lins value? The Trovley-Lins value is 54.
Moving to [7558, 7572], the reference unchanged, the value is 128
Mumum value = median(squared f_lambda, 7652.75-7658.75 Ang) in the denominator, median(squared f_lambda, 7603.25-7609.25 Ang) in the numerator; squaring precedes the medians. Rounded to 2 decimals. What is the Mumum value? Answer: 0.69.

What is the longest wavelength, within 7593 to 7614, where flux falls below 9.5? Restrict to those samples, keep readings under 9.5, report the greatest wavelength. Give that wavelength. 7602.5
